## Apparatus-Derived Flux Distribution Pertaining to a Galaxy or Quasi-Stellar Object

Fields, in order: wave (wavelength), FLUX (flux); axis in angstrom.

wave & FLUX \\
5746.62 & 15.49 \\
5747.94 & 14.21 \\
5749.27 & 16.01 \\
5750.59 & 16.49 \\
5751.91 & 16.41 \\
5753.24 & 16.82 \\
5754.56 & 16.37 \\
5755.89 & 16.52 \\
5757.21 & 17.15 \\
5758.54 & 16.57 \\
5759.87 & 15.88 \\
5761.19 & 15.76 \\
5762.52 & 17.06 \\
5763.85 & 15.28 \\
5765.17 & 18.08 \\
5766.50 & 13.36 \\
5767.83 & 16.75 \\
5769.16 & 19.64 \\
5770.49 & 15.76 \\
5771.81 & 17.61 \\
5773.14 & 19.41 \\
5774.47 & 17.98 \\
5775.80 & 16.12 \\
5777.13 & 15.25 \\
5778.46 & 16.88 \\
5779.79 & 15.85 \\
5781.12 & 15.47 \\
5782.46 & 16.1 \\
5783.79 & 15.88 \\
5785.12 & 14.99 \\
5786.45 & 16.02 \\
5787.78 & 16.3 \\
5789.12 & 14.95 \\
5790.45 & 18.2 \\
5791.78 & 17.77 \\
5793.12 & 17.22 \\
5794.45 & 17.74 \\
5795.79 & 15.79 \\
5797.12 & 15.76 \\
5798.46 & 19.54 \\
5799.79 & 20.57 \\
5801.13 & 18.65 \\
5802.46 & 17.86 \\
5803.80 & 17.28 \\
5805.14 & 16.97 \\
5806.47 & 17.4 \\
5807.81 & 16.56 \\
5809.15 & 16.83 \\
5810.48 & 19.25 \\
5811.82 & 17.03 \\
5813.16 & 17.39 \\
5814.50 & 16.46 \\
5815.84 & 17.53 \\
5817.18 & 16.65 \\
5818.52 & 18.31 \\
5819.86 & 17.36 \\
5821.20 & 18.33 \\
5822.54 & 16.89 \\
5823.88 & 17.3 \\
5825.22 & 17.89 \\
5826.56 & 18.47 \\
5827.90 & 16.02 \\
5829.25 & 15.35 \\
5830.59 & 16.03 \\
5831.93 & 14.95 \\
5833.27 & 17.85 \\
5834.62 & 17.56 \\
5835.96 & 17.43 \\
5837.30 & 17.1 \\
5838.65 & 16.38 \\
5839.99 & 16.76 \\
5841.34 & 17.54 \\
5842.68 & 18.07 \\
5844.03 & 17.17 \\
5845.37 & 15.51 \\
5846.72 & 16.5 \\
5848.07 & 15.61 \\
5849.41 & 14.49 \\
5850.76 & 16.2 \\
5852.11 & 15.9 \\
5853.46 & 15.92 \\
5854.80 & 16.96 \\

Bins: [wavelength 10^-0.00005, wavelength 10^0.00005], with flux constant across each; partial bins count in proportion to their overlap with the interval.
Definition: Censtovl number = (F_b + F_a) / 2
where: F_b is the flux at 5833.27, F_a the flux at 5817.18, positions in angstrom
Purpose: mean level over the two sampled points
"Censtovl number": 17.25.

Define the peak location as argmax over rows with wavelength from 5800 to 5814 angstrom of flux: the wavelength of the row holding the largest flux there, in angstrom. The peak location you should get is 5810.48 angstrom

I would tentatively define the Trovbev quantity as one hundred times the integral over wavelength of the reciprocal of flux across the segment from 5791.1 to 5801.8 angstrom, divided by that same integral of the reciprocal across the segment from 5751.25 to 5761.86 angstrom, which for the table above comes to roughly 93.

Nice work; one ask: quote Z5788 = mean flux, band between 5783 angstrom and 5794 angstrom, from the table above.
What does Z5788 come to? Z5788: 16.4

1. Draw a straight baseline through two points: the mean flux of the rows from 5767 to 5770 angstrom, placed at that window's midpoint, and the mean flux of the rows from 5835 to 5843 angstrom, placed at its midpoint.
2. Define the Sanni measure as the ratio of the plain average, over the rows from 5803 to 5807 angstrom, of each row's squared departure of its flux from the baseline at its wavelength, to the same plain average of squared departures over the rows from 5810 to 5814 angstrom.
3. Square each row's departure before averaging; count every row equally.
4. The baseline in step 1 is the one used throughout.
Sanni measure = 0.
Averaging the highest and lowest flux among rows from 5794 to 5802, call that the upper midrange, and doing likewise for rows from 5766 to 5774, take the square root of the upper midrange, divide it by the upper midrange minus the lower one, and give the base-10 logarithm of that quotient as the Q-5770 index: 0.41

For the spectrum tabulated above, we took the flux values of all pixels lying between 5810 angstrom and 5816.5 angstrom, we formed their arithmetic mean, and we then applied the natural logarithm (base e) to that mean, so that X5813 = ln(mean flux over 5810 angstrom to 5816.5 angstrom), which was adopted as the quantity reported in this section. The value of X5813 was 2.86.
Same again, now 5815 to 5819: 2.86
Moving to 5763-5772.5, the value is 2.81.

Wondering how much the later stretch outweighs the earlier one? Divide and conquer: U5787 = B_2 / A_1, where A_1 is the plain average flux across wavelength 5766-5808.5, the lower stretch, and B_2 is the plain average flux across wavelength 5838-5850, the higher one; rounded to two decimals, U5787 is 0.97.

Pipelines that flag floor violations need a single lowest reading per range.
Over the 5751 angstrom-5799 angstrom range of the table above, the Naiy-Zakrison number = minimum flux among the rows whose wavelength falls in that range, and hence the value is 13.36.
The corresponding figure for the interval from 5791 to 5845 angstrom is 14.95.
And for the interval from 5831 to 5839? 14.95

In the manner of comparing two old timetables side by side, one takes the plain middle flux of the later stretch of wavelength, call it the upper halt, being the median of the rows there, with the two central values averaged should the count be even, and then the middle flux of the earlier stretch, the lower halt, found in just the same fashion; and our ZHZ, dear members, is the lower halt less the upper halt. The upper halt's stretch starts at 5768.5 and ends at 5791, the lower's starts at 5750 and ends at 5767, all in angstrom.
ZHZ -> 0.39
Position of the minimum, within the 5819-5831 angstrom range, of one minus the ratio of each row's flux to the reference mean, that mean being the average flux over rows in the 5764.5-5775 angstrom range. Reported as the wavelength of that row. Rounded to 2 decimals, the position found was 5826.56 angstrom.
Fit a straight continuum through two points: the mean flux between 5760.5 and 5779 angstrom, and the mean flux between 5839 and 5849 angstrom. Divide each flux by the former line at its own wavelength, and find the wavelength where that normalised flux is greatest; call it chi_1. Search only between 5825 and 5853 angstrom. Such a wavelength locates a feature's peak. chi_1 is 5826.56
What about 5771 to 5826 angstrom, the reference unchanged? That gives 5799.79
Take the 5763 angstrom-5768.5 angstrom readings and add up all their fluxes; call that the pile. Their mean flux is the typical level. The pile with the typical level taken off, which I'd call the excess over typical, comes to 48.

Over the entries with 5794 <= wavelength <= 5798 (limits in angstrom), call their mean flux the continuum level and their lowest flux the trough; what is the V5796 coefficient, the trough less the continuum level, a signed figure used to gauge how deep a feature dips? -0.7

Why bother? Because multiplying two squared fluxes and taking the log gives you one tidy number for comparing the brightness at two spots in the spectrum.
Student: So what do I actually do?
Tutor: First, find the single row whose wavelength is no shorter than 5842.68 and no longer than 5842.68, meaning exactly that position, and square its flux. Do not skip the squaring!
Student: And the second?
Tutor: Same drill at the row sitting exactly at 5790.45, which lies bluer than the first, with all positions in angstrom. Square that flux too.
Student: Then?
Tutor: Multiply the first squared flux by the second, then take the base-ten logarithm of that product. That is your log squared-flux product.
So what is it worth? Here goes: 5.03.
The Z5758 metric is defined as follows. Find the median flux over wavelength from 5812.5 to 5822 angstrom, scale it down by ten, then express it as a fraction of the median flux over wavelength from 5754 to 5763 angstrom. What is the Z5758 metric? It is 0.105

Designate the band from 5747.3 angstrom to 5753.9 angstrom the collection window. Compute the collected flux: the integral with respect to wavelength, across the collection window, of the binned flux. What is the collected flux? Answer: 106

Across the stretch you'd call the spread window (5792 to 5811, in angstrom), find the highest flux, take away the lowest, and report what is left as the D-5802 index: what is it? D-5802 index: 4.8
